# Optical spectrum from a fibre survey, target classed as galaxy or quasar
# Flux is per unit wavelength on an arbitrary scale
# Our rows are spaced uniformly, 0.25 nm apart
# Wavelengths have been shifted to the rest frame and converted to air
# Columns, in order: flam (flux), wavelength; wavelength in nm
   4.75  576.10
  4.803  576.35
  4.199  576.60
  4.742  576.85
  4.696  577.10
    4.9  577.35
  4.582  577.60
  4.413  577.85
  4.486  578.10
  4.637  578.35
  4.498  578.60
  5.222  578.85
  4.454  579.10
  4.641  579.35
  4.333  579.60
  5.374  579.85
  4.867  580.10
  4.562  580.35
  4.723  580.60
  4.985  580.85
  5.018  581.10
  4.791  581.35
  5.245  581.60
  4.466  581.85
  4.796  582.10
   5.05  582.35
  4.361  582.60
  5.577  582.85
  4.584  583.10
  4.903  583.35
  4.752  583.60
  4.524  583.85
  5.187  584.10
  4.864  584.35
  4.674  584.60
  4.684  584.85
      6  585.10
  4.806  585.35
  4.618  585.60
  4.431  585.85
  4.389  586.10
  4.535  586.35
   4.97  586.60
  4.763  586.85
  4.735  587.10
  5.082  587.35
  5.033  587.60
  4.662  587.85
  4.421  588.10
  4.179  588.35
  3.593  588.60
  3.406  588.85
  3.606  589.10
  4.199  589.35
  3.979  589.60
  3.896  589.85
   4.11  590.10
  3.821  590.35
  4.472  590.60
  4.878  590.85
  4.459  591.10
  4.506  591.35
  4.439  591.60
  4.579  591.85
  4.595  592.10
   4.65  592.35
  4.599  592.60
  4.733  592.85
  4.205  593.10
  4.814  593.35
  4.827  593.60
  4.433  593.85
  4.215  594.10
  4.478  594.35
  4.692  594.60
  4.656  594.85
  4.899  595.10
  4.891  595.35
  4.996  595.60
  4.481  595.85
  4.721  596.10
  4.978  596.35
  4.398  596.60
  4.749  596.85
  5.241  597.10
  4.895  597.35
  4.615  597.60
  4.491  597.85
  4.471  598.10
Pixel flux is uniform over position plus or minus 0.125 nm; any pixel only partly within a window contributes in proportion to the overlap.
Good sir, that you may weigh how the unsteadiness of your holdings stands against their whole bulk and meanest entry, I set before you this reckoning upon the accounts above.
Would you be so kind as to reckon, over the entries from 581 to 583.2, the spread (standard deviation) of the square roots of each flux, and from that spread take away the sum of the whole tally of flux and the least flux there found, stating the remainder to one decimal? -48.2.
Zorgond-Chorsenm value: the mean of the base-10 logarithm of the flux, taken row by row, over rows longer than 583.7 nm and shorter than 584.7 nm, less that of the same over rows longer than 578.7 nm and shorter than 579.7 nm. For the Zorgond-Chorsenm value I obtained 0.014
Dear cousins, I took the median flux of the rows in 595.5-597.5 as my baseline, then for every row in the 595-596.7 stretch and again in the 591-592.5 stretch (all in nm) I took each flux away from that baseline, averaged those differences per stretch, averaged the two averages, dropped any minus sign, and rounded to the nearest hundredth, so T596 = 0.17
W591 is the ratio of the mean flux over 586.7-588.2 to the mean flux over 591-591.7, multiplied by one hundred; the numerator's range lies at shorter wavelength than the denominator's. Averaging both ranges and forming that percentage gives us 107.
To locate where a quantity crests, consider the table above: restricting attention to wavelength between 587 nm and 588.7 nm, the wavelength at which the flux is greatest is 587.35 nm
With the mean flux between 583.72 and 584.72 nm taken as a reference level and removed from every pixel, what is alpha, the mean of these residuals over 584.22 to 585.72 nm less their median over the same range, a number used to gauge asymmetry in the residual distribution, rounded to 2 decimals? 0.20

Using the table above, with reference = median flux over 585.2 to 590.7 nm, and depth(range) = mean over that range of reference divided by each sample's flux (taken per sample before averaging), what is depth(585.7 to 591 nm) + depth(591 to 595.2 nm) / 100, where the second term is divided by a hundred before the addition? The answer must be 1.04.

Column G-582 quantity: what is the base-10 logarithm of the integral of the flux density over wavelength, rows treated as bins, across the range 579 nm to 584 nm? 1.38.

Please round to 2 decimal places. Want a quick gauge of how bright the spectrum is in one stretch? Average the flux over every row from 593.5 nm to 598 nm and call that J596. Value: 4.70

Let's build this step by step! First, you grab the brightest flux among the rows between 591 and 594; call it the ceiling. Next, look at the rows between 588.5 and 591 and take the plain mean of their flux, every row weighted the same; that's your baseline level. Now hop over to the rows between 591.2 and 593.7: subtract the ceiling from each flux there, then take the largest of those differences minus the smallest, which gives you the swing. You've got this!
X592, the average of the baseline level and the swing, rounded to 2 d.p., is 2.31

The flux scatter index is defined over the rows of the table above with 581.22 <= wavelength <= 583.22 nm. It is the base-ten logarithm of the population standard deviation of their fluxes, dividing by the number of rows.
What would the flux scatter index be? -0.41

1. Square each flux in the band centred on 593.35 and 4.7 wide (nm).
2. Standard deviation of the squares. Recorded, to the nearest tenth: 2.0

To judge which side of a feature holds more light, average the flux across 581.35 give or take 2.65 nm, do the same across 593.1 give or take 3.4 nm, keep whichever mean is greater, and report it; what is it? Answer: 4.82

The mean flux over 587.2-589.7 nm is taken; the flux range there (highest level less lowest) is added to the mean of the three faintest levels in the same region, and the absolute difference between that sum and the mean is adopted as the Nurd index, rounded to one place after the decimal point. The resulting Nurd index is 1.0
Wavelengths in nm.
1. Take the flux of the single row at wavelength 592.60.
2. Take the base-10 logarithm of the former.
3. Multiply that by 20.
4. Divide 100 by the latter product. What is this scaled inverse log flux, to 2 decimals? 7.55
